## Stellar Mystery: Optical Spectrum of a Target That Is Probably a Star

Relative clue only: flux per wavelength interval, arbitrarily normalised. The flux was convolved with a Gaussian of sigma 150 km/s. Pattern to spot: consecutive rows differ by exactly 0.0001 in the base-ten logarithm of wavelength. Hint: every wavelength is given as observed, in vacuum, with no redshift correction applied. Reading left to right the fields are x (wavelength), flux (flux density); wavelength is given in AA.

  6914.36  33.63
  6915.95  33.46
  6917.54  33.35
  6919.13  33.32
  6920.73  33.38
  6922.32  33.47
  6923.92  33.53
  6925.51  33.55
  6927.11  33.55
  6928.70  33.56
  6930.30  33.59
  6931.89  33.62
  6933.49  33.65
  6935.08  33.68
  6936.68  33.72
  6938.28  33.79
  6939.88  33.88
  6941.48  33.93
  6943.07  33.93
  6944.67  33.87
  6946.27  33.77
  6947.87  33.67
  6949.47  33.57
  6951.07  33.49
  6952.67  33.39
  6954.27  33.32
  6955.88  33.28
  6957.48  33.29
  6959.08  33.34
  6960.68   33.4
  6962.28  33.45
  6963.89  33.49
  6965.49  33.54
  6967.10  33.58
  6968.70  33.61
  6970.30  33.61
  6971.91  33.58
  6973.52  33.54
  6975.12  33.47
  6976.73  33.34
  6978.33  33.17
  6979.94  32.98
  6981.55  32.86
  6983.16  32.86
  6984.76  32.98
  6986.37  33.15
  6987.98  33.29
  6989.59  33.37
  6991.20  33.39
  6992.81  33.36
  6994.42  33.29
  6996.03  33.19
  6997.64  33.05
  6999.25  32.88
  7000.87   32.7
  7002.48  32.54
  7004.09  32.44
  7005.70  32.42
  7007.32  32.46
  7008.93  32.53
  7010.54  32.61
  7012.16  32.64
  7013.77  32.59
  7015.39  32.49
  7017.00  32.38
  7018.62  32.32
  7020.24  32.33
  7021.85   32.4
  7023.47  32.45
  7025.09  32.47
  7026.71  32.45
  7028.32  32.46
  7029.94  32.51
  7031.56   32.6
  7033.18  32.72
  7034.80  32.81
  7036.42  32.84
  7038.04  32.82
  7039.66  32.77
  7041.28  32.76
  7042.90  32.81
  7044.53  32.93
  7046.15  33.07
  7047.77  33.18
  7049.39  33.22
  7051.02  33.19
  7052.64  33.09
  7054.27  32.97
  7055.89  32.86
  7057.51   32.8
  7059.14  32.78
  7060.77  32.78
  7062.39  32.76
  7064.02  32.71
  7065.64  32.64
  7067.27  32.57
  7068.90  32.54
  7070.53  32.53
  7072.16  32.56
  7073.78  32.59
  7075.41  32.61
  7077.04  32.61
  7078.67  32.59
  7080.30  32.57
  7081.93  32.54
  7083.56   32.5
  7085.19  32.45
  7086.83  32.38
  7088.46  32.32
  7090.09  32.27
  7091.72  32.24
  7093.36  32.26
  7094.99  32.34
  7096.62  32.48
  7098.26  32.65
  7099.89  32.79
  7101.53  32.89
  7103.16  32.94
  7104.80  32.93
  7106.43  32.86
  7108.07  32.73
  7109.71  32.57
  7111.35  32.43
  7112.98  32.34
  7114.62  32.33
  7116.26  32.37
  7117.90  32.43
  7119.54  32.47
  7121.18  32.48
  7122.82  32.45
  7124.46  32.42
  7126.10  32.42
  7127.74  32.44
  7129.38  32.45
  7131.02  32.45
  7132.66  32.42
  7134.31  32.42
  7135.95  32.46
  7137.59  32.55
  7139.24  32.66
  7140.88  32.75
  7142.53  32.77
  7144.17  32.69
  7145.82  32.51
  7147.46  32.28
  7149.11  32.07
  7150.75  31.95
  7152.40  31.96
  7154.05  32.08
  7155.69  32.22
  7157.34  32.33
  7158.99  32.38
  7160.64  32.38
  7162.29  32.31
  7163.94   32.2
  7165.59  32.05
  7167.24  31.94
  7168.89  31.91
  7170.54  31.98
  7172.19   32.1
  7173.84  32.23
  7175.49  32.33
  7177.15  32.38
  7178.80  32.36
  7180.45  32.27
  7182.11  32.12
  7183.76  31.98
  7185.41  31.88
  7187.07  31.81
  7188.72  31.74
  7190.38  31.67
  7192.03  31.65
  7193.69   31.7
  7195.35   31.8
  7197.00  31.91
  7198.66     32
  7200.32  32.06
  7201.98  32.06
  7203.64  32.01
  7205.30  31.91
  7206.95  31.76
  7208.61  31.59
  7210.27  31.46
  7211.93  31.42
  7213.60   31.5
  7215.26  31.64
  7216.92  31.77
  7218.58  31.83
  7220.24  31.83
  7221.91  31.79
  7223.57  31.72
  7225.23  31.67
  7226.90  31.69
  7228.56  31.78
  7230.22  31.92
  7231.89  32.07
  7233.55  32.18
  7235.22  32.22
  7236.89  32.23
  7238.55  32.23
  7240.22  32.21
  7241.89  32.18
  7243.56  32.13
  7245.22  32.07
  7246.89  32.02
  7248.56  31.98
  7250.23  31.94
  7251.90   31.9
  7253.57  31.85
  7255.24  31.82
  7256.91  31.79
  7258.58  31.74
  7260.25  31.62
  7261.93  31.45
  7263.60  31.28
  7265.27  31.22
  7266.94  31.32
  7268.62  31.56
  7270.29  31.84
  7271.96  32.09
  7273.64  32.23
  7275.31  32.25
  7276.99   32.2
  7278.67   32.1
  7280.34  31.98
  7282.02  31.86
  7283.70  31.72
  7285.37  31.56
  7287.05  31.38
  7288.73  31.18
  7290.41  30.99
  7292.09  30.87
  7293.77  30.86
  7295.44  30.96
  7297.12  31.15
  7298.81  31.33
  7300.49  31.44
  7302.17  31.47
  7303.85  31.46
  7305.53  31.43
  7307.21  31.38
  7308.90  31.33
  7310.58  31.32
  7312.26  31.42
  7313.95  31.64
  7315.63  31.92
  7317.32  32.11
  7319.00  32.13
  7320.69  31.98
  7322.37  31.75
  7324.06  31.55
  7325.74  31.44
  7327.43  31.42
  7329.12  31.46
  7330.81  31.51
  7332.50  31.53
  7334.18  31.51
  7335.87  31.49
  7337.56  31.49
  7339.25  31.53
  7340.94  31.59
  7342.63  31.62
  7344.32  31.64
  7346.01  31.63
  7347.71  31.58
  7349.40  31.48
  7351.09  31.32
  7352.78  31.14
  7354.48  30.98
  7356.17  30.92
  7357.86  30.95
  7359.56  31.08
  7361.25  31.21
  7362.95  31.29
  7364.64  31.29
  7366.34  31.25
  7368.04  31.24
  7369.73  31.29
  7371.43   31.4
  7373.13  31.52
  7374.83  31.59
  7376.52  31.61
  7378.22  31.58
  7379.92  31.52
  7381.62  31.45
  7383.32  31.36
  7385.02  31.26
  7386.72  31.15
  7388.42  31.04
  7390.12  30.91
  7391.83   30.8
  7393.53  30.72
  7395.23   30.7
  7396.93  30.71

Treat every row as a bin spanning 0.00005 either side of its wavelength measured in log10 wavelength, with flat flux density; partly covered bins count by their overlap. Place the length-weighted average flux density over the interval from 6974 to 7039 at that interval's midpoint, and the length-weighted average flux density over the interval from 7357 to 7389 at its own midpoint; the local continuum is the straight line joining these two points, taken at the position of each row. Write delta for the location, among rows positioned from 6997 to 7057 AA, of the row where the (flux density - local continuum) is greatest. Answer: 7049.39 AA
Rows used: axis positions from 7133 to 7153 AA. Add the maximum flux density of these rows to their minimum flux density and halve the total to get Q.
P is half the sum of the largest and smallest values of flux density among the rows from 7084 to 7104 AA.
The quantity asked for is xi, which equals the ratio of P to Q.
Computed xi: 1.007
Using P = 32.6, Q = 32.4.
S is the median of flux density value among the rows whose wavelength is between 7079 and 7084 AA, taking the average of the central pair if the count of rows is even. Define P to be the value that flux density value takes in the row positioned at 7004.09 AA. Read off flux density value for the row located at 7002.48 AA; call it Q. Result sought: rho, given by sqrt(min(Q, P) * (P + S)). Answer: 45.9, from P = 32.44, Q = 32.54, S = 32.5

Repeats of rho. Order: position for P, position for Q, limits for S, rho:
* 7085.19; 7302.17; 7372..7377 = 44.9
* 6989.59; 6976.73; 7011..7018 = 46.9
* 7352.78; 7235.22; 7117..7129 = 44.5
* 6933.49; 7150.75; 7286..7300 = 45.5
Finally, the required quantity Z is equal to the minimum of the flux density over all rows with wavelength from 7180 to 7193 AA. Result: 31.65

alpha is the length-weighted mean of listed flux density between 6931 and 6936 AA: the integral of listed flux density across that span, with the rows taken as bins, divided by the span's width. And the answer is 33.7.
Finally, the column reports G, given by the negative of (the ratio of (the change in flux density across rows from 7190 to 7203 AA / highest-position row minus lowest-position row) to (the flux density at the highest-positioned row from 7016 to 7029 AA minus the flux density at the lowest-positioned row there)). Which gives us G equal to -4.9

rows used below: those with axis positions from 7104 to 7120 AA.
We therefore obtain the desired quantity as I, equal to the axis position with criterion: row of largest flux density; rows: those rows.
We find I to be 7104.80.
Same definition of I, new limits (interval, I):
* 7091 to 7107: 7103.16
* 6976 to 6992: 6991.20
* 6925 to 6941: 6939.88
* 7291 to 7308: 7302.17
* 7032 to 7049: 7047.77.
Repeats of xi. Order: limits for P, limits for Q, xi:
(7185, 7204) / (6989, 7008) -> 0.968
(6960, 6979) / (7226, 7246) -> 1.045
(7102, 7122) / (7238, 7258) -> 1.020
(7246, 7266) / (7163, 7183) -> 0.984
